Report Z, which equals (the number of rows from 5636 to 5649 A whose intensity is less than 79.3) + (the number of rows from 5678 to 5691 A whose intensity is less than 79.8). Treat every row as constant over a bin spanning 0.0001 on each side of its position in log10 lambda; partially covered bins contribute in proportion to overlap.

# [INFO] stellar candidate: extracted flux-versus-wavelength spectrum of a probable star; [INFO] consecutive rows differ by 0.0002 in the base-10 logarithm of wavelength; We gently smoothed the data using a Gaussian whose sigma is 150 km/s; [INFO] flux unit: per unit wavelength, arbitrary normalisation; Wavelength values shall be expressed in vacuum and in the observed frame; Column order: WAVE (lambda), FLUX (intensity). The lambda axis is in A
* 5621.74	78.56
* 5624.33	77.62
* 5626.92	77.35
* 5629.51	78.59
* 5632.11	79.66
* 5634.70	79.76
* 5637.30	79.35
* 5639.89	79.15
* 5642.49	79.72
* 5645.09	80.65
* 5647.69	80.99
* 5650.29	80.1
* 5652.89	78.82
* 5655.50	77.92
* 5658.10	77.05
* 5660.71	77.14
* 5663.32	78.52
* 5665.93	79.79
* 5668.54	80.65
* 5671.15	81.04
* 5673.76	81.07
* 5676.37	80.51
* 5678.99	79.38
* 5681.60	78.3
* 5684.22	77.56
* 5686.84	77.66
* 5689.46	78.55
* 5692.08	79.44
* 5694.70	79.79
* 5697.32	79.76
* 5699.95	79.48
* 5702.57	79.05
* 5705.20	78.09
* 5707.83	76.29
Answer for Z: 6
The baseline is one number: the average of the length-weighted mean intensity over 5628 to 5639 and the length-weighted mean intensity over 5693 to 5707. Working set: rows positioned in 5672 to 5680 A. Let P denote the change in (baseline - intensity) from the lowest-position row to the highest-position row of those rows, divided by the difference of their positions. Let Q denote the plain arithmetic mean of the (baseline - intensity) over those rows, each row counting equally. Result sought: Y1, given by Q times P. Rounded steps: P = 0.3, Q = -1.1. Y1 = -0.36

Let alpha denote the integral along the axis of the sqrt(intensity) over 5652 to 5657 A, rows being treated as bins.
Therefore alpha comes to 44.2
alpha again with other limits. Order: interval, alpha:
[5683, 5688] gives 44.0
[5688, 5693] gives 44.4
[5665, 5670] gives 44.8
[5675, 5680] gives 44.7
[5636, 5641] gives 44.6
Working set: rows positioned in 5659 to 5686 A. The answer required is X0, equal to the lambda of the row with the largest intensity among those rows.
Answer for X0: 5673.76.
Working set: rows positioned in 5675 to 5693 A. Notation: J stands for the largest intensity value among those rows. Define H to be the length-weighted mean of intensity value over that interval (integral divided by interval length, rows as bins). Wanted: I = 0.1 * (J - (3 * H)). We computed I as -15.6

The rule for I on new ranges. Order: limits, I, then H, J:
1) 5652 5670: -15.5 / 78.5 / 80.65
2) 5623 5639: -15.6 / 78.7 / 79.76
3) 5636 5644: -15.9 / 79.5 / 79.72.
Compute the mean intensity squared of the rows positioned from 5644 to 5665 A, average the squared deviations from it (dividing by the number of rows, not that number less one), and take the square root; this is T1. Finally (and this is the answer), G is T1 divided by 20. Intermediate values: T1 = 227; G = 11.3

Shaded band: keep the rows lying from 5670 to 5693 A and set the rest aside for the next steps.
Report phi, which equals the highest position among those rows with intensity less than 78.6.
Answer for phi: 5689.46 A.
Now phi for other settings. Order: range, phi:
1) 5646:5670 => 5663.32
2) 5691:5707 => 5705.20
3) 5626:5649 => 5629.51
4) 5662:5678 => 5663.32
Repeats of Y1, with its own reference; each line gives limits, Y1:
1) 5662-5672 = 0.25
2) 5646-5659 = 0.09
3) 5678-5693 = 0.00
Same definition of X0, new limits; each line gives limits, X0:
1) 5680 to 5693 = 5692.08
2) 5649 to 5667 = 5650.29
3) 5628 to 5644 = 5634.70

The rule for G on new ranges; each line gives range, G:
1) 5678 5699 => 6.7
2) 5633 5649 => 5.3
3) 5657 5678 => 12.4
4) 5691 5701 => 1.3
